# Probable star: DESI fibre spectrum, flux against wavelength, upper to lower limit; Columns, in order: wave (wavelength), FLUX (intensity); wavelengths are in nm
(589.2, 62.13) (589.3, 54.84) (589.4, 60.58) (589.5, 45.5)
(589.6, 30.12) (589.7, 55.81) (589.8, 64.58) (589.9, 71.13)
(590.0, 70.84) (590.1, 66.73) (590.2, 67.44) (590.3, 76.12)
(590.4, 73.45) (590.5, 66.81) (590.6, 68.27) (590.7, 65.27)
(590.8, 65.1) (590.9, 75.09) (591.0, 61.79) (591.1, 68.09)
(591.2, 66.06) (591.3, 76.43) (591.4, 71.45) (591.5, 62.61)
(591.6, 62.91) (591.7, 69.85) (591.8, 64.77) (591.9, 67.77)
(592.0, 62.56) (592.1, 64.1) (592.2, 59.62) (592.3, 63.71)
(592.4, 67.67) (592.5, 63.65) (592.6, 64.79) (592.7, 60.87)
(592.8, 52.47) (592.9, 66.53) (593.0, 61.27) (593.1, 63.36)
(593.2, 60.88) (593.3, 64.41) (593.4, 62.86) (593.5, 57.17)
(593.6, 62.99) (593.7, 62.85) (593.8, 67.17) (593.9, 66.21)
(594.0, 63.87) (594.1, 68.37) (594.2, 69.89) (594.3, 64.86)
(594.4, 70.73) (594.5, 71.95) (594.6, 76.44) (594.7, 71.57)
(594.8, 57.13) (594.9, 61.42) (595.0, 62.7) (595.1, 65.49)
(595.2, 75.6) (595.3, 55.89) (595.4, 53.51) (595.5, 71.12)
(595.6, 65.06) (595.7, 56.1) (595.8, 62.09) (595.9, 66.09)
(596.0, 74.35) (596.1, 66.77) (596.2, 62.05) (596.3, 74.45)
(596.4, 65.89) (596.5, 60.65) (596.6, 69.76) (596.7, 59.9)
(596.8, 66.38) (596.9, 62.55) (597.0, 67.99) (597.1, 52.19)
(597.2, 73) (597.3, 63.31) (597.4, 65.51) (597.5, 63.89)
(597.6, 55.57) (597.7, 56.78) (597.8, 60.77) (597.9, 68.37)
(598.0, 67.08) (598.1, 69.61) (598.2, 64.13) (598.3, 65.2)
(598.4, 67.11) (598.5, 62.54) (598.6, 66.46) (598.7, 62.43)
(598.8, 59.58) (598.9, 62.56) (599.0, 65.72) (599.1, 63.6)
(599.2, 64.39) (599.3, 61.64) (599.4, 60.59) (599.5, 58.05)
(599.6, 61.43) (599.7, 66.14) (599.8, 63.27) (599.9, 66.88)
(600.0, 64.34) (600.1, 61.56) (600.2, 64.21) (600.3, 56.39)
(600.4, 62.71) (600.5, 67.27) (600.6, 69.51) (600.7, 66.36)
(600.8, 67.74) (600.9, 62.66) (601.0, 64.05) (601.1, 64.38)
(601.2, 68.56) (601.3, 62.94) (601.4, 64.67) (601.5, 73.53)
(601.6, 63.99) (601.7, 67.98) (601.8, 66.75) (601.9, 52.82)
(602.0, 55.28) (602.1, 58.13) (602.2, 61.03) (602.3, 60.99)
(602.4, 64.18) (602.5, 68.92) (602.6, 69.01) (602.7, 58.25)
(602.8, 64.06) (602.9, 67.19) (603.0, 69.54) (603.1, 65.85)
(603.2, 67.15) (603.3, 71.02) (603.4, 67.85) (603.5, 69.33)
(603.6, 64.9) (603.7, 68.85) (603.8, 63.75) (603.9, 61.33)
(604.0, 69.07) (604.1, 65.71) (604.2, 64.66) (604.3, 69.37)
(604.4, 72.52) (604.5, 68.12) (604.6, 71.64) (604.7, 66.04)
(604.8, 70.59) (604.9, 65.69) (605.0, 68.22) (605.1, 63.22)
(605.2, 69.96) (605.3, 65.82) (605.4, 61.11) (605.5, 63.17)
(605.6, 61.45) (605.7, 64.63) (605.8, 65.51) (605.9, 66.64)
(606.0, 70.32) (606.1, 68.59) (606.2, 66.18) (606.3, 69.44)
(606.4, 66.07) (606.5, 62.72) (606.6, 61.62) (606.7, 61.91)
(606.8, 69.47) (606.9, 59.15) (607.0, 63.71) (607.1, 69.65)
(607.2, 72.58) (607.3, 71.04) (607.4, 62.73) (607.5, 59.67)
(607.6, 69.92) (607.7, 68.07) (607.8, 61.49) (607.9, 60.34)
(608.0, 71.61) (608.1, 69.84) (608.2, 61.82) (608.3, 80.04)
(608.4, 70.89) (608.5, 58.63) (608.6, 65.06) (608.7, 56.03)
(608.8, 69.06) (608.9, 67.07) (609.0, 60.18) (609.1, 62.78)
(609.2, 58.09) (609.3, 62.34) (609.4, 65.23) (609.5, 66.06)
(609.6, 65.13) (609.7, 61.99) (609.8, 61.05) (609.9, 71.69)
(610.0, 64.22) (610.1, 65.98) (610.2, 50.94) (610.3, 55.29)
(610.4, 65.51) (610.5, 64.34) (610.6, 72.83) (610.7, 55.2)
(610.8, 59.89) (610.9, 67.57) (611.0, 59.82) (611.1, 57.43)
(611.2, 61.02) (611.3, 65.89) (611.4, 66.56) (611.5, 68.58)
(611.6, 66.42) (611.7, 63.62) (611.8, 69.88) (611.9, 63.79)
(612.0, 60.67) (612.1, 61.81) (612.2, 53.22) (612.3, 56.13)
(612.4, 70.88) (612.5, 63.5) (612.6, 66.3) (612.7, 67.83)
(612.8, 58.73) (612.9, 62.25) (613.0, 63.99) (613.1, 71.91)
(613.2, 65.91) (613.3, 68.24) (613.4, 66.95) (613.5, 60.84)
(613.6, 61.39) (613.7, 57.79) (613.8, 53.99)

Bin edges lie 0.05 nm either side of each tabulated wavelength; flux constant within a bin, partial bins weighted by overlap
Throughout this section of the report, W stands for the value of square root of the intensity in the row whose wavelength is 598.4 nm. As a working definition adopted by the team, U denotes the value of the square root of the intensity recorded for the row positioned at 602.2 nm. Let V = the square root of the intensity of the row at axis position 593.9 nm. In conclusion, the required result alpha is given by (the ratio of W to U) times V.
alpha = 8.53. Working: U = 7.81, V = 8.14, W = 8.2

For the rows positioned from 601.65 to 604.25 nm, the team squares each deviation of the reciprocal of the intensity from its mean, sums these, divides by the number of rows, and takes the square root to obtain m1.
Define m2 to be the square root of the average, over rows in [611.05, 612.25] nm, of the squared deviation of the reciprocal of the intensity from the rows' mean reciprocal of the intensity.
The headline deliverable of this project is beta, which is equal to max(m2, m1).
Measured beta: 0.0012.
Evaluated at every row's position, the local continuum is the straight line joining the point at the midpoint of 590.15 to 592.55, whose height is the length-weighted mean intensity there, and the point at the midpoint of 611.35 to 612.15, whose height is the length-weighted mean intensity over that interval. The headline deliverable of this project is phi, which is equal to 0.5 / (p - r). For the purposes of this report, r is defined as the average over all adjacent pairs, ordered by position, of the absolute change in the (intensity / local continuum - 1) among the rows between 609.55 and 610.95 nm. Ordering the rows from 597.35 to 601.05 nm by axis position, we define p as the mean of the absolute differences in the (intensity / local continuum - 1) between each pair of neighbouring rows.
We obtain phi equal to -8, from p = 0.05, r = 0.11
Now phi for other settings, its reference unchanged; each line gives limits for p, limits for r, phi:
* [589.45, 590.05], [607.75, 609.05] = 12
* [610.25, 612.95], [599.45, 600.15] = 14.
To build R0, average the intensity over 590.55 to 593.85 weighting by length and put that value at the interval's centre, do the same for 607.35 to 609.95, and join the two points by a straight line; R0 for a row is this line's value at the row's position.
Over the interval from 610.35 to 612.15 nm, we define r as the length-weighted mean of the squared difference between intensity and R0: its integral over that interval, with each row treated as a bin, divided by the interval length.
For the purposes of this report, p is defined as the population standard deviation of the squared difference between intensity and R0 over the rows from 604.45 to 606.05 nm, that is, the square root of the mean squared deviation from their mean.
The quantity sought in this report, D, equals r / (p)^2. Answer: 0.11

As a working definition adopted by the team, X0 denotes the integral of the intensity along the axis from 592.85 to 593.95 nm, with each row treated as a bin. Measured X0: 69.6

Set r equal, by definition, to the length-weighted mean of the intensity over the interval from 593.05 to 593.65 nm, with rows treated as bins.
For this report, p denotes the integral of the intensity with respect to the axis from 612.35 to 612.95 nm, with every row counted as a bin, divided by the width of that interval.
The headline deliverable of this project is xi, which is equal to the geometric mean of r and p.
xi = 63.4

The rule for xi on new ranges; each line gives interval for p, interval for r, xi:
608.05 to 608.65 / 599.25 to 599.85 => 64.7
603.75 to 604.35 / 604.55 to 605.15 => 66.6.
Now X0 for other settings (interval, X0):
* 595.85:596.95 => 72.9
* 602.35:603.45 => 73.3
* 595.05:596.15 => 71.2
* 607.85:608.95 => 73.0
